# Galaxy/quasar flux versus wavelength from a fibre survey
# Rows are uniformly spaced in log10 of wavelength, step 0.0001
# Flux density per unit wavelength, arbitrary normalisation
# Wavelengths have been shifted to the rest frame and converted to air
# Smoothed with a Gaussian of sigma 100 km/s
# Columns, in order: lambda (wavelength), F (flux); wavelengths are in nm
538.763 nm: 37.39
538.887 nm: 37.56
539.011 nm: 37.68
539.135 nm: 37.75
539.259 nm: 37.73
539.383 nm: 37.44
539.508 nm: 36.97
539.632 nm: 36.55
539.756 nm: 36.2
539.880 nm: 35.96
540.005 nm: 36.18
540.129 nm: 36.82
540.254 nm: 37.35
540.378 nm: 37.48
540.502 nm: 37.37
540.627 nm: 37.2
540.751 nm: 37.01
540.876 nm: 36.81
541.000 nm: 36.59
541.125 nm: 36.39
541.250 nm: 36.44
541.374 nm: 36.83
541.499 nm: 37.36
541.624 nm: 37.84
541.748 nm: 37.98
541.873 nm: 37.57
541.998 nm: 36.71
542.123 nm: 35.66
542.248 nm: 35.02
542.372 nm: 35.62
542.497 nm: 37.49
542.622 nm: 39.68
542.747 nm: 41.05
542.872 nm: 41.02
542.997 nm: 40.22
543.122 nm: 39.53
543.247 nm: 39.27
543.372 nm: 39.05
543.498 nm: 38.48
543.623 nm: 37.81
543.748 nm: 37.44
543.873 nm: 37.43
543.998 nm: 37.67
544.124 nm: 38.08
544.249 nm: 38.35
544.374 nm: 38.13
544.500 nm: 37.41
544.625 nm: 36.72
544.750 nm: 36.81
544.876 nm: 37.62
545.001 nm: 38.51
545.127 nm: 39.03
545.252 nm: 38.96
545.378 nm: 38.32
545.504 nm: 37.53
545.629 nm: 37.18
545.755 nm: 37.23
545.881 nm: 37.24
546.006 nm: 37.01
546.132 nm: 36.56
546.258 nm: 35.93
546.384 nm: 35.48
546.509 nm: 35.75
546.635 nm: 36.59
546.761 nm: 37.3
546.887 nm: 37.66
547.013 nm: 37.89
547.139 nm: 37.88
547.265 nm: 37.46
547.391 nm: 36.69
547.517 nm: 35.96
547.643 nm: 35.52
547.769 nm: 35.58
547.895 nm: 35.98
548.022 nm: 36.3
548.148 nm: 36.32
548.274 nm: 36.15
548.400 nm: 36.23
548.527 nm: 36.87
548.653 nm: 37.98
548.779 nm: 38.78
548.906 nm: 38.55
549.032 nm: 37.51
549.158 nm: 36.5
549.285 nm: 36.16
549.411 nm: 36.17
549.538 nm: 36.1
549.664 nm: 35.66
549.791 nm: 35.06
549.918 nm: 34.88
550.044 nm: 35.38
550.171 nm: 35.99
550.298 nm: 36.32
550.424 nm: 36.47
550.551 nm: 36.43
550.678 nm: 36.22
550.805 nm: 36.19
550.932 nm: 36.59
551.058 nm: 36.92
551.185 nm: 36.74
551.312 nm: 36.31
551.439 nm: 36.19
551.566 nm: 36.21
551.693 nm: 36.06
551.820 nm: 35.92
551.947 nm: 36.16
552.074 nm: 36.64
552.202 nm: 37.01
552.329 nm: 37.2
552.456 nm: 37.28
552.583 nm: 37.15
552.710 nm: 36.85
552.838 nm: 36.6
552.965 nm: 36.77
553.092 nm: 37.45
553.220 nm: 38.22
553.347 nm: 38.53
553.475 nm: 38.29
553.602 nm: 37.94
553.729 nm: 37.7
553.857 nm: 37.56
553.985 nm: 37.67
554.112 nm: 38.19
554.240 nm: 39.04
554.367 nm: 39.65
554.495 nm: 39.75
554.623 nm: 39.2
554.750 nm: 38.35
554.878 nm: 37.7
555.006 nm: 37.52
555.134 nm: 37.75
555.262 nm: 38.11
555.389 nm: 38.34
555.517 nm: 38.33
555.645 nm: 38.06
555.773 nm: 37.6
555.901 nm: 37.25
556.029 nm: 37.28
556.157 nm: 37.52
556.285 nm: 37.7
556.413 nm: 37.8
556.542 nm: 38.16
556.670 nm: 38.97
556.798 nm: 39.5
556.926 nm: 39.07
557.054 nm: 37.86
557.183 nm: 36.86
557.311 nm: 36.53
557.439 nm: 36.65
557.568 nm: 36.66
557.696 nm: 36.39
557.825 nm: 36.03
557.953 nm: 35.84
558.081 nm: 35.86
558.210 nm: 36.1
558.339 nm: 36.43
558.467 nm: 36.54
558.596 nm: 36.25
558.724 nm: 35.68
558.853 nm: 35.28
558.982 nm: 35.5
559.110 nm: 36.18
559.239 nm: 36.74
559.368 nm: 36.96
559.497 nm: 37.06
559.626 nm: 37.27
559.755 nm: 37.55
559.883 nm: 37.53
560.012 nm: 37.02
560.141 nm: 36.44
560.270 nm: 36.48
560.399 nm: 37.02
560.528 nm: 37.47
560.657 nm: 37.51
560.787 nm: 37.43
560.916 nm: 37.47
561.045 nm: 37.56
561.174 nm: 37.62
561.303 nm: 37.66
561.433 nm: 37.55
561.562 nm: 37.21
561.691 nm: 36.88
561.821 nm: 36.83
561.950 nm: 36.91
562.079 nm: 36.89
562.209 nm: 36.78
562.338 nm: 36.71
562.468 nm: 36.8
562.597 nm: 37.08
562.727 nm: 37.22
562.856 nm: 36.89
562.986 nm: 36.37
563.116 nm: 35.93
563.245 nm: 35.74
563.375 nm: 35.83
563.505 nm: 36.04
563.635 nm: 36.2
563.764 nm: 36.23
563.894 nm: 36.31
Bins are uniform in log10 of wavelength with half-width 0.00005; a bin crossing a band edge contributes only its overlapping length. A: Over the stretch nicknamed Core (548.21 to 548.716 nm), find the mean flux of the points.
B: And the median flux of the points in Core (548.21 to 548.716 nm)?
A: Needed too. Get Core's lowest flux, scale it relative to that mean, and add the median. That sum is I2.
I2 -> 37.5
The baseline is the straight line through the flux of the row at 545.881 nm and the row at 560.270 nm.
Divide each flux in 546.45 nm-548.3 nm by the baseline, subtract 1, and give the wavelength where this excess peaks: 547.013 nm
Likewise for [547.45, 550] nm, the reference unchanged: 548.779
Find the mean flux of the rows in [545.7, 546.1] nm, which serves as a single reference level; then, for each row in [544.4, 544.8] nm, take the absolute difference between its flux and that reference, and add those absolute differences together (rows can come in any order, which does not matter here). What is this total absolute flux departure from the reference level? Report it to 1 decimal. 1.0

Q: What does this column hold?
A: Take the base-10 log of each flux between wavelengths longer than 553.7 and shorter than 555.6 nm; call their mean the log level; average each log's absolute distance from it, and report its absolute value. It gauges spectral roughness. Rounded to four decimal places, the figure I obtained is 0.0066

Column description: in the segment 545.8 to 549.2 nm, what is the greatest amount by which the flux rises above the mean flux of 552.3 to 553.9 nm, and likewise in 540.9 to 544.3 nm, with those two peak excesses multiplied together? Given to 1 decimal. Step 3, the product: 4.5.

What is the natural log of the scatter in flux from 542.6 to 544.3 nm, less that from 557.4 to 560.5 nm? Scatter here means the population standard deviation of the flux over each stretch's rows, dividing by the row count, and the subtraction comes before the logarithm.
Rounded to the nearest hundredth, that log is -0.50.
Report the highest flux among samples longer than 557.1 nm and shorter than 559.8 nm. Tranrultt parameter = 37.55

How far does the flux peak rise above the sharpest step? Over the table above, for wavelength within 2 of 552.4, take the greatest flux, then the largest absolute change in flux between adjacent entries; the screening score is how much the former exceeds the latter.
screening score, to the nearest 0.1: 38.8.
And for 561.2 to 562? 37.3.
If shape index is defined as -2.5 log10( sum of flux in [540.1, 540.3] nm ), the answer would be -4.68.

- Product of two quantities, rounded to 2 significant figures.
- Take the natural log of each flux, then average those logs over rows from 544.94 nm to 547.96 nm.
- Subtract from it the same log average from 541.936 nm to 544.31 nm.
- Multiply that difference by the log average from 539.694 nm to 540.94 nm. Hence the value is -0.11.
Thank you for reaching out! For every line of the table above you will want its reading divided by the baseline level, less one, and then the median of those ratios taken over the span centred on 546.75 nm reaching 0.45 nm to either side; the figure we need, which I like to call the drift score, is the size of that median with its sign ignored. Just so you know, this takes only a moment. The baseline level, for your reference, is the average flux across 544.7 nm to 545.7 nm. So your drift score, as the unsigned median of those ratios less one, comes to 0.018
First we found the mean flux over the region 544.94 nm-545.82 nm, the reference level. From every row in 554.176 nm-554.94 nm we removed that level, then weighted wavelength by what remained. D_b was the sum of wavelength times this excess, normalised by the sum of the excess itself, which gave 554.42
